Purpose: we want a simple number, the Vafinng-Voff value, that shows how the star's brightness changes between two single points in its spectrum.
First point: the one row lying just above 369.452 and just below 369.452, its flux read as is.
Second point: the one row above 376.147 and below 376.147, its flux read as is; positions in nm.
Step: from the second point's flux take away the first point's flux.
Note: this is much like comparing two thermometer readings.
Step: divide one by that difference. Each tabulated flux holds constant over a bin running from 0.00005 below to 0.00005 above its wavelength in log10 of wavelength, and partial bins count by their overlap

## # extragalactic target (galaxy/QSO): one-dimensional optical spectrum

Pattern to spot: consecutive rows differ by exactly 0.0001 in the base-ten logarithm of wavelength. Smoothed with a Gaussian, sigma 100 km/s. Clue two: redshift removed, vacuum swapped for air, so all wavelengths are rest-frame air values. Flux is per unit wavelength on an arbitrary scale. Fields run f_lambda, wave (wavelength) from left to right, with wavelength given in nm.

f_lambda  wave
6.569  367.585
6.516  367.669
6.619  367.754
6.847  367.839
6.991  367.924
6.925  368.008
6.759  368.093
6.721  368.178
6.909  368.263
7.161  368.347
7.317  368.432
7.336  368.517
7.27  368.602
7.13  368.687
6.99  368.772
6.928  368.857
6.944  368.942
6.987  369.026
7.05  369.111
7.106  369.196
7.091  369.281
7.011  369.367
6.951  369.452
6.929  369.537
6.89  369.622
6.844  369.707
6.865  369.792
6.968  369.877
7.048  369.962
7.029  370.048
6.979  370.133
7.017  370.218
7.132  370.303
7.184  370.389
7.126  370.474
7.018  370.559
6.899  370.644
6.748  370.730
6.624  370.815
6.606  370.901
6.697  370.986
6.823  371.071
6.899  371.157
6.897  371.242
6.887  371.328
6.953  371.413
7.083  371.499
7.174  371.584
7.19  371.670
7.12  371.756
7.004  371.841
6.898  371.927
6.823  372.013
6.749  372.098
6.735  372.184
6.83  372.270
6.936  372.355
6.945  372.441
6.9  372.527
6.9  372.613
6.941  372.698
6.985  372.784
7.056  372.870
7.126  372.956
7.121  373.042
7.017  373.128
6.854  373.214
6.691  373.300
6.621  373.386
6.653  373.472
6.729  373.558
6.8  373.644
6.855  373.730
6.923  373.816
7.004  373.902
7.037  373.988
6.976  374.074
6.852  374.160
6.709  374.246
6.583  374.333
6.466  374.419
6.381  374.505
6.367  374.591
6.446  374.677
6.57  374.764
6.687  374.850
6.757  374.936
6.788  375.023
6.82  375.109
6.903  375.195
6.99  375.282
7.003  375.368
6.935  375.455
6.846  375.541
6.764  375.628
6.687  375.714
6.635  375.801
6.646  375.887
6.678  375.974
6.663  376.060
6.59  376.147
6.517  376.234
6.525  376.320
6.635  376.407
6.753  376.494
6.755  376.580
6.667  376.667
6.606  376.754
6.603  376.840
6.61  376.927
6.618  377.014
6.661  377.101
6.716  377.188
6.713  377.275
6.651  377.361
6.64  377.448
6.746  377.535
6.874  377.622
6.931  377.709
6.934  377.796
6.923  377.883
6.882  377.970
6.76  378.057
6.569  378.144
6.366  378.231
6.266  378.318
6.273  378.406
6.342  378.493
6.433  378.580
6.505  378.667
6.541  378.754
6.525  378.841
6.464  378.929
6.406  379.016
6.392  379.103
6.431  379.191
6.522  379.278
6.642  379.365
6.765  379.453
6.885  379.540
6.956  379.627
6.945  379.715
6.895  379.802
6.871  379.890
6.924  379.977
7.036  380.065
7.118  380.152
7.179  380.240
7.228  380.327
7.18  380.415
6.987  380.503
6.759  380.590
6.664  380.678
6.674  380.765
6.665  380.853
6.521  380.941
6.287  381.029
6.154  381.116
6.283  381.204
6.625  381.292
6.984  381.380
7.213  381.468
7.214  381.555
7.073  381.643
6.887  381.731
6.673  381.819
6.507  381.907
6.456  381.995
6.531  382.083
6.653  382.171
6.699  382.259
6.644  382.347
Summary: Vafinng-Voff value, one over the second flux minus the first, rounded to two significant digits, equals -2.8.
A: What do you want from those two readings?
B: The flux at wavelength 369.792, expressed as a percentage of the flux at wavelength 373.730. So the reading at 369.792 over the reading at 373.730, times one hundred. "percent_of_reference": 100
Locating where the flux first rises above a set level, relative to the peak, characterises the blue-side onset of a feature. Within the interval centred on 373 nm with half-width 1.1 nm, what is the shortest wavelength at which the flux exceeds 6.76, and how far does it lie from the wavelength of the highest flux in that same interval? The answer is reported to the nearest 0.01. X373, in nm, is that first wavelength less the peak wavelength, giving -1.03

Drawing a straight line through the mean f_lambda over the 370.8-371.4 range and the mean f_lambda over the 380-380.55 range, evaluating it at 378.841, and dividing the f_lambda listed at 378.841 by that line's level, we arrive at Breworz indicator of 0.92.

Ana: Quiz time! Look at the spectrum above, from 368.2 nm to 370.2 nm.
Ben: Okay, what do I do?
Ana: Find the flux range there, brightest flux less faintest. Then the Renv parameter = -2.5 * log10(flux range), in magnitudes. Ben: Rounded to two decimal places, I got 0.77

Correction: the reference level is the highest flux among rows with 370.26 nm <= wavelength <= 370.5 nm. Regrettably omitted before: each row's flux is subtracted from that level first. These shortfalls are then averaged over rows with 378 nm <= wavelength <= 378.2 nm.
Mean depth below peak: 0.5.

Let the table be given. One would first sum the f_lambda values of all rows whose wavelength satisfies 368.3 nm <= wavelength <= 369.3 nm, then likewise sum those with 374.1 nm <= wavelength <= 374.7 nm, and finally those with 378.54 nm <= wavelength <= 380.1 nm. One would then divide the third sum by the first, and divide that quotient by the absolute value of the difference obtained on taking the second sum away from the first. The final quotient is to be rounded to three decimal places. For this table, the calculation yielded 0.036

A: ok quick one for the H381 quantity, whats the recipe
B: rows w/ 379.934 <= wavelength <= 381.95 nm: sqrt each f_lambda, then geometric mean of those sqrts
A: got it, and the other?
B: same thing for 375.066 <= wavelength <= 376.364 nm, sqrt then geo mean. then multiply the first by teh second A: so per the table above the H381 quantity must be 6.78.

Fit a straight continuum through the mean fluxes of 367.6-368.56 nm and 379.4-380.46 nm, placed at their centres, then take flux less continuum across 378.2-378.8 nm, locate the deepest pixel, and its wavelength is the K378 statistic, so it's 378.318 nm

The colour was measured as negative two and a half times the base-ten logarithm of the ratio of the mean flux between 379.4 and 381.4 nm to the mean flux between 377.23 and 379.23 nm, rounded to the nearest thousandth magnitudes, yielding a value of -0.035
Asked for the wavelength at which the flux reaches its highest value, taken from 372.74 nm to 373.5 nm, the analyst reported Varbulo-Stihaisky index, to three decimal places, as 372.956 nm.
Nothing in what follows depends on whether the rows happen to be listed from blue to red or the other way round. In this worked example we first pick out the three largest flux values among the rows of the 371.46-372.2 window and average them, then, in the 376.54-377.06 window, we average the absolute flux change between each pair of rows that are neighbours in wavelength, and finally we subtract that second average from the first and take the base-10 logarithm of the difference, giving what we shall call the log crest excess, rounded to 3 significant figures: 0.853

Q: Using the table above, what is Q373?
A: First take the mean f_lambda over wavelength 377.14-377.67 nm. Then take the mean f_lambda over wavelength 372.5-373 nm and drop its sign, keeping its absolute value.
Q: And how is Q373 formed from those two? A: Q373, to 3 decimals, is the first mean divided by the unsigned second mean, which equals 0.963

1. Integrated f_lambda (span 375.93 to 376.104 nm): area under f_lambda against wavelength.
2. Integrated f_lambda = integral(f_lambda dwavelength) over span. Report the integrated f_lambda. 1.16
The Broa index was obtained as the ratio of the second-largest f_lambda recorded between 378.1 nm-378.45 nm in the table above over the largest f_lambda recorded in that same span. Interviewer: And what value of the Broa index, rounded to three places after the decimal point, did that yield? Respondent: 0.969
